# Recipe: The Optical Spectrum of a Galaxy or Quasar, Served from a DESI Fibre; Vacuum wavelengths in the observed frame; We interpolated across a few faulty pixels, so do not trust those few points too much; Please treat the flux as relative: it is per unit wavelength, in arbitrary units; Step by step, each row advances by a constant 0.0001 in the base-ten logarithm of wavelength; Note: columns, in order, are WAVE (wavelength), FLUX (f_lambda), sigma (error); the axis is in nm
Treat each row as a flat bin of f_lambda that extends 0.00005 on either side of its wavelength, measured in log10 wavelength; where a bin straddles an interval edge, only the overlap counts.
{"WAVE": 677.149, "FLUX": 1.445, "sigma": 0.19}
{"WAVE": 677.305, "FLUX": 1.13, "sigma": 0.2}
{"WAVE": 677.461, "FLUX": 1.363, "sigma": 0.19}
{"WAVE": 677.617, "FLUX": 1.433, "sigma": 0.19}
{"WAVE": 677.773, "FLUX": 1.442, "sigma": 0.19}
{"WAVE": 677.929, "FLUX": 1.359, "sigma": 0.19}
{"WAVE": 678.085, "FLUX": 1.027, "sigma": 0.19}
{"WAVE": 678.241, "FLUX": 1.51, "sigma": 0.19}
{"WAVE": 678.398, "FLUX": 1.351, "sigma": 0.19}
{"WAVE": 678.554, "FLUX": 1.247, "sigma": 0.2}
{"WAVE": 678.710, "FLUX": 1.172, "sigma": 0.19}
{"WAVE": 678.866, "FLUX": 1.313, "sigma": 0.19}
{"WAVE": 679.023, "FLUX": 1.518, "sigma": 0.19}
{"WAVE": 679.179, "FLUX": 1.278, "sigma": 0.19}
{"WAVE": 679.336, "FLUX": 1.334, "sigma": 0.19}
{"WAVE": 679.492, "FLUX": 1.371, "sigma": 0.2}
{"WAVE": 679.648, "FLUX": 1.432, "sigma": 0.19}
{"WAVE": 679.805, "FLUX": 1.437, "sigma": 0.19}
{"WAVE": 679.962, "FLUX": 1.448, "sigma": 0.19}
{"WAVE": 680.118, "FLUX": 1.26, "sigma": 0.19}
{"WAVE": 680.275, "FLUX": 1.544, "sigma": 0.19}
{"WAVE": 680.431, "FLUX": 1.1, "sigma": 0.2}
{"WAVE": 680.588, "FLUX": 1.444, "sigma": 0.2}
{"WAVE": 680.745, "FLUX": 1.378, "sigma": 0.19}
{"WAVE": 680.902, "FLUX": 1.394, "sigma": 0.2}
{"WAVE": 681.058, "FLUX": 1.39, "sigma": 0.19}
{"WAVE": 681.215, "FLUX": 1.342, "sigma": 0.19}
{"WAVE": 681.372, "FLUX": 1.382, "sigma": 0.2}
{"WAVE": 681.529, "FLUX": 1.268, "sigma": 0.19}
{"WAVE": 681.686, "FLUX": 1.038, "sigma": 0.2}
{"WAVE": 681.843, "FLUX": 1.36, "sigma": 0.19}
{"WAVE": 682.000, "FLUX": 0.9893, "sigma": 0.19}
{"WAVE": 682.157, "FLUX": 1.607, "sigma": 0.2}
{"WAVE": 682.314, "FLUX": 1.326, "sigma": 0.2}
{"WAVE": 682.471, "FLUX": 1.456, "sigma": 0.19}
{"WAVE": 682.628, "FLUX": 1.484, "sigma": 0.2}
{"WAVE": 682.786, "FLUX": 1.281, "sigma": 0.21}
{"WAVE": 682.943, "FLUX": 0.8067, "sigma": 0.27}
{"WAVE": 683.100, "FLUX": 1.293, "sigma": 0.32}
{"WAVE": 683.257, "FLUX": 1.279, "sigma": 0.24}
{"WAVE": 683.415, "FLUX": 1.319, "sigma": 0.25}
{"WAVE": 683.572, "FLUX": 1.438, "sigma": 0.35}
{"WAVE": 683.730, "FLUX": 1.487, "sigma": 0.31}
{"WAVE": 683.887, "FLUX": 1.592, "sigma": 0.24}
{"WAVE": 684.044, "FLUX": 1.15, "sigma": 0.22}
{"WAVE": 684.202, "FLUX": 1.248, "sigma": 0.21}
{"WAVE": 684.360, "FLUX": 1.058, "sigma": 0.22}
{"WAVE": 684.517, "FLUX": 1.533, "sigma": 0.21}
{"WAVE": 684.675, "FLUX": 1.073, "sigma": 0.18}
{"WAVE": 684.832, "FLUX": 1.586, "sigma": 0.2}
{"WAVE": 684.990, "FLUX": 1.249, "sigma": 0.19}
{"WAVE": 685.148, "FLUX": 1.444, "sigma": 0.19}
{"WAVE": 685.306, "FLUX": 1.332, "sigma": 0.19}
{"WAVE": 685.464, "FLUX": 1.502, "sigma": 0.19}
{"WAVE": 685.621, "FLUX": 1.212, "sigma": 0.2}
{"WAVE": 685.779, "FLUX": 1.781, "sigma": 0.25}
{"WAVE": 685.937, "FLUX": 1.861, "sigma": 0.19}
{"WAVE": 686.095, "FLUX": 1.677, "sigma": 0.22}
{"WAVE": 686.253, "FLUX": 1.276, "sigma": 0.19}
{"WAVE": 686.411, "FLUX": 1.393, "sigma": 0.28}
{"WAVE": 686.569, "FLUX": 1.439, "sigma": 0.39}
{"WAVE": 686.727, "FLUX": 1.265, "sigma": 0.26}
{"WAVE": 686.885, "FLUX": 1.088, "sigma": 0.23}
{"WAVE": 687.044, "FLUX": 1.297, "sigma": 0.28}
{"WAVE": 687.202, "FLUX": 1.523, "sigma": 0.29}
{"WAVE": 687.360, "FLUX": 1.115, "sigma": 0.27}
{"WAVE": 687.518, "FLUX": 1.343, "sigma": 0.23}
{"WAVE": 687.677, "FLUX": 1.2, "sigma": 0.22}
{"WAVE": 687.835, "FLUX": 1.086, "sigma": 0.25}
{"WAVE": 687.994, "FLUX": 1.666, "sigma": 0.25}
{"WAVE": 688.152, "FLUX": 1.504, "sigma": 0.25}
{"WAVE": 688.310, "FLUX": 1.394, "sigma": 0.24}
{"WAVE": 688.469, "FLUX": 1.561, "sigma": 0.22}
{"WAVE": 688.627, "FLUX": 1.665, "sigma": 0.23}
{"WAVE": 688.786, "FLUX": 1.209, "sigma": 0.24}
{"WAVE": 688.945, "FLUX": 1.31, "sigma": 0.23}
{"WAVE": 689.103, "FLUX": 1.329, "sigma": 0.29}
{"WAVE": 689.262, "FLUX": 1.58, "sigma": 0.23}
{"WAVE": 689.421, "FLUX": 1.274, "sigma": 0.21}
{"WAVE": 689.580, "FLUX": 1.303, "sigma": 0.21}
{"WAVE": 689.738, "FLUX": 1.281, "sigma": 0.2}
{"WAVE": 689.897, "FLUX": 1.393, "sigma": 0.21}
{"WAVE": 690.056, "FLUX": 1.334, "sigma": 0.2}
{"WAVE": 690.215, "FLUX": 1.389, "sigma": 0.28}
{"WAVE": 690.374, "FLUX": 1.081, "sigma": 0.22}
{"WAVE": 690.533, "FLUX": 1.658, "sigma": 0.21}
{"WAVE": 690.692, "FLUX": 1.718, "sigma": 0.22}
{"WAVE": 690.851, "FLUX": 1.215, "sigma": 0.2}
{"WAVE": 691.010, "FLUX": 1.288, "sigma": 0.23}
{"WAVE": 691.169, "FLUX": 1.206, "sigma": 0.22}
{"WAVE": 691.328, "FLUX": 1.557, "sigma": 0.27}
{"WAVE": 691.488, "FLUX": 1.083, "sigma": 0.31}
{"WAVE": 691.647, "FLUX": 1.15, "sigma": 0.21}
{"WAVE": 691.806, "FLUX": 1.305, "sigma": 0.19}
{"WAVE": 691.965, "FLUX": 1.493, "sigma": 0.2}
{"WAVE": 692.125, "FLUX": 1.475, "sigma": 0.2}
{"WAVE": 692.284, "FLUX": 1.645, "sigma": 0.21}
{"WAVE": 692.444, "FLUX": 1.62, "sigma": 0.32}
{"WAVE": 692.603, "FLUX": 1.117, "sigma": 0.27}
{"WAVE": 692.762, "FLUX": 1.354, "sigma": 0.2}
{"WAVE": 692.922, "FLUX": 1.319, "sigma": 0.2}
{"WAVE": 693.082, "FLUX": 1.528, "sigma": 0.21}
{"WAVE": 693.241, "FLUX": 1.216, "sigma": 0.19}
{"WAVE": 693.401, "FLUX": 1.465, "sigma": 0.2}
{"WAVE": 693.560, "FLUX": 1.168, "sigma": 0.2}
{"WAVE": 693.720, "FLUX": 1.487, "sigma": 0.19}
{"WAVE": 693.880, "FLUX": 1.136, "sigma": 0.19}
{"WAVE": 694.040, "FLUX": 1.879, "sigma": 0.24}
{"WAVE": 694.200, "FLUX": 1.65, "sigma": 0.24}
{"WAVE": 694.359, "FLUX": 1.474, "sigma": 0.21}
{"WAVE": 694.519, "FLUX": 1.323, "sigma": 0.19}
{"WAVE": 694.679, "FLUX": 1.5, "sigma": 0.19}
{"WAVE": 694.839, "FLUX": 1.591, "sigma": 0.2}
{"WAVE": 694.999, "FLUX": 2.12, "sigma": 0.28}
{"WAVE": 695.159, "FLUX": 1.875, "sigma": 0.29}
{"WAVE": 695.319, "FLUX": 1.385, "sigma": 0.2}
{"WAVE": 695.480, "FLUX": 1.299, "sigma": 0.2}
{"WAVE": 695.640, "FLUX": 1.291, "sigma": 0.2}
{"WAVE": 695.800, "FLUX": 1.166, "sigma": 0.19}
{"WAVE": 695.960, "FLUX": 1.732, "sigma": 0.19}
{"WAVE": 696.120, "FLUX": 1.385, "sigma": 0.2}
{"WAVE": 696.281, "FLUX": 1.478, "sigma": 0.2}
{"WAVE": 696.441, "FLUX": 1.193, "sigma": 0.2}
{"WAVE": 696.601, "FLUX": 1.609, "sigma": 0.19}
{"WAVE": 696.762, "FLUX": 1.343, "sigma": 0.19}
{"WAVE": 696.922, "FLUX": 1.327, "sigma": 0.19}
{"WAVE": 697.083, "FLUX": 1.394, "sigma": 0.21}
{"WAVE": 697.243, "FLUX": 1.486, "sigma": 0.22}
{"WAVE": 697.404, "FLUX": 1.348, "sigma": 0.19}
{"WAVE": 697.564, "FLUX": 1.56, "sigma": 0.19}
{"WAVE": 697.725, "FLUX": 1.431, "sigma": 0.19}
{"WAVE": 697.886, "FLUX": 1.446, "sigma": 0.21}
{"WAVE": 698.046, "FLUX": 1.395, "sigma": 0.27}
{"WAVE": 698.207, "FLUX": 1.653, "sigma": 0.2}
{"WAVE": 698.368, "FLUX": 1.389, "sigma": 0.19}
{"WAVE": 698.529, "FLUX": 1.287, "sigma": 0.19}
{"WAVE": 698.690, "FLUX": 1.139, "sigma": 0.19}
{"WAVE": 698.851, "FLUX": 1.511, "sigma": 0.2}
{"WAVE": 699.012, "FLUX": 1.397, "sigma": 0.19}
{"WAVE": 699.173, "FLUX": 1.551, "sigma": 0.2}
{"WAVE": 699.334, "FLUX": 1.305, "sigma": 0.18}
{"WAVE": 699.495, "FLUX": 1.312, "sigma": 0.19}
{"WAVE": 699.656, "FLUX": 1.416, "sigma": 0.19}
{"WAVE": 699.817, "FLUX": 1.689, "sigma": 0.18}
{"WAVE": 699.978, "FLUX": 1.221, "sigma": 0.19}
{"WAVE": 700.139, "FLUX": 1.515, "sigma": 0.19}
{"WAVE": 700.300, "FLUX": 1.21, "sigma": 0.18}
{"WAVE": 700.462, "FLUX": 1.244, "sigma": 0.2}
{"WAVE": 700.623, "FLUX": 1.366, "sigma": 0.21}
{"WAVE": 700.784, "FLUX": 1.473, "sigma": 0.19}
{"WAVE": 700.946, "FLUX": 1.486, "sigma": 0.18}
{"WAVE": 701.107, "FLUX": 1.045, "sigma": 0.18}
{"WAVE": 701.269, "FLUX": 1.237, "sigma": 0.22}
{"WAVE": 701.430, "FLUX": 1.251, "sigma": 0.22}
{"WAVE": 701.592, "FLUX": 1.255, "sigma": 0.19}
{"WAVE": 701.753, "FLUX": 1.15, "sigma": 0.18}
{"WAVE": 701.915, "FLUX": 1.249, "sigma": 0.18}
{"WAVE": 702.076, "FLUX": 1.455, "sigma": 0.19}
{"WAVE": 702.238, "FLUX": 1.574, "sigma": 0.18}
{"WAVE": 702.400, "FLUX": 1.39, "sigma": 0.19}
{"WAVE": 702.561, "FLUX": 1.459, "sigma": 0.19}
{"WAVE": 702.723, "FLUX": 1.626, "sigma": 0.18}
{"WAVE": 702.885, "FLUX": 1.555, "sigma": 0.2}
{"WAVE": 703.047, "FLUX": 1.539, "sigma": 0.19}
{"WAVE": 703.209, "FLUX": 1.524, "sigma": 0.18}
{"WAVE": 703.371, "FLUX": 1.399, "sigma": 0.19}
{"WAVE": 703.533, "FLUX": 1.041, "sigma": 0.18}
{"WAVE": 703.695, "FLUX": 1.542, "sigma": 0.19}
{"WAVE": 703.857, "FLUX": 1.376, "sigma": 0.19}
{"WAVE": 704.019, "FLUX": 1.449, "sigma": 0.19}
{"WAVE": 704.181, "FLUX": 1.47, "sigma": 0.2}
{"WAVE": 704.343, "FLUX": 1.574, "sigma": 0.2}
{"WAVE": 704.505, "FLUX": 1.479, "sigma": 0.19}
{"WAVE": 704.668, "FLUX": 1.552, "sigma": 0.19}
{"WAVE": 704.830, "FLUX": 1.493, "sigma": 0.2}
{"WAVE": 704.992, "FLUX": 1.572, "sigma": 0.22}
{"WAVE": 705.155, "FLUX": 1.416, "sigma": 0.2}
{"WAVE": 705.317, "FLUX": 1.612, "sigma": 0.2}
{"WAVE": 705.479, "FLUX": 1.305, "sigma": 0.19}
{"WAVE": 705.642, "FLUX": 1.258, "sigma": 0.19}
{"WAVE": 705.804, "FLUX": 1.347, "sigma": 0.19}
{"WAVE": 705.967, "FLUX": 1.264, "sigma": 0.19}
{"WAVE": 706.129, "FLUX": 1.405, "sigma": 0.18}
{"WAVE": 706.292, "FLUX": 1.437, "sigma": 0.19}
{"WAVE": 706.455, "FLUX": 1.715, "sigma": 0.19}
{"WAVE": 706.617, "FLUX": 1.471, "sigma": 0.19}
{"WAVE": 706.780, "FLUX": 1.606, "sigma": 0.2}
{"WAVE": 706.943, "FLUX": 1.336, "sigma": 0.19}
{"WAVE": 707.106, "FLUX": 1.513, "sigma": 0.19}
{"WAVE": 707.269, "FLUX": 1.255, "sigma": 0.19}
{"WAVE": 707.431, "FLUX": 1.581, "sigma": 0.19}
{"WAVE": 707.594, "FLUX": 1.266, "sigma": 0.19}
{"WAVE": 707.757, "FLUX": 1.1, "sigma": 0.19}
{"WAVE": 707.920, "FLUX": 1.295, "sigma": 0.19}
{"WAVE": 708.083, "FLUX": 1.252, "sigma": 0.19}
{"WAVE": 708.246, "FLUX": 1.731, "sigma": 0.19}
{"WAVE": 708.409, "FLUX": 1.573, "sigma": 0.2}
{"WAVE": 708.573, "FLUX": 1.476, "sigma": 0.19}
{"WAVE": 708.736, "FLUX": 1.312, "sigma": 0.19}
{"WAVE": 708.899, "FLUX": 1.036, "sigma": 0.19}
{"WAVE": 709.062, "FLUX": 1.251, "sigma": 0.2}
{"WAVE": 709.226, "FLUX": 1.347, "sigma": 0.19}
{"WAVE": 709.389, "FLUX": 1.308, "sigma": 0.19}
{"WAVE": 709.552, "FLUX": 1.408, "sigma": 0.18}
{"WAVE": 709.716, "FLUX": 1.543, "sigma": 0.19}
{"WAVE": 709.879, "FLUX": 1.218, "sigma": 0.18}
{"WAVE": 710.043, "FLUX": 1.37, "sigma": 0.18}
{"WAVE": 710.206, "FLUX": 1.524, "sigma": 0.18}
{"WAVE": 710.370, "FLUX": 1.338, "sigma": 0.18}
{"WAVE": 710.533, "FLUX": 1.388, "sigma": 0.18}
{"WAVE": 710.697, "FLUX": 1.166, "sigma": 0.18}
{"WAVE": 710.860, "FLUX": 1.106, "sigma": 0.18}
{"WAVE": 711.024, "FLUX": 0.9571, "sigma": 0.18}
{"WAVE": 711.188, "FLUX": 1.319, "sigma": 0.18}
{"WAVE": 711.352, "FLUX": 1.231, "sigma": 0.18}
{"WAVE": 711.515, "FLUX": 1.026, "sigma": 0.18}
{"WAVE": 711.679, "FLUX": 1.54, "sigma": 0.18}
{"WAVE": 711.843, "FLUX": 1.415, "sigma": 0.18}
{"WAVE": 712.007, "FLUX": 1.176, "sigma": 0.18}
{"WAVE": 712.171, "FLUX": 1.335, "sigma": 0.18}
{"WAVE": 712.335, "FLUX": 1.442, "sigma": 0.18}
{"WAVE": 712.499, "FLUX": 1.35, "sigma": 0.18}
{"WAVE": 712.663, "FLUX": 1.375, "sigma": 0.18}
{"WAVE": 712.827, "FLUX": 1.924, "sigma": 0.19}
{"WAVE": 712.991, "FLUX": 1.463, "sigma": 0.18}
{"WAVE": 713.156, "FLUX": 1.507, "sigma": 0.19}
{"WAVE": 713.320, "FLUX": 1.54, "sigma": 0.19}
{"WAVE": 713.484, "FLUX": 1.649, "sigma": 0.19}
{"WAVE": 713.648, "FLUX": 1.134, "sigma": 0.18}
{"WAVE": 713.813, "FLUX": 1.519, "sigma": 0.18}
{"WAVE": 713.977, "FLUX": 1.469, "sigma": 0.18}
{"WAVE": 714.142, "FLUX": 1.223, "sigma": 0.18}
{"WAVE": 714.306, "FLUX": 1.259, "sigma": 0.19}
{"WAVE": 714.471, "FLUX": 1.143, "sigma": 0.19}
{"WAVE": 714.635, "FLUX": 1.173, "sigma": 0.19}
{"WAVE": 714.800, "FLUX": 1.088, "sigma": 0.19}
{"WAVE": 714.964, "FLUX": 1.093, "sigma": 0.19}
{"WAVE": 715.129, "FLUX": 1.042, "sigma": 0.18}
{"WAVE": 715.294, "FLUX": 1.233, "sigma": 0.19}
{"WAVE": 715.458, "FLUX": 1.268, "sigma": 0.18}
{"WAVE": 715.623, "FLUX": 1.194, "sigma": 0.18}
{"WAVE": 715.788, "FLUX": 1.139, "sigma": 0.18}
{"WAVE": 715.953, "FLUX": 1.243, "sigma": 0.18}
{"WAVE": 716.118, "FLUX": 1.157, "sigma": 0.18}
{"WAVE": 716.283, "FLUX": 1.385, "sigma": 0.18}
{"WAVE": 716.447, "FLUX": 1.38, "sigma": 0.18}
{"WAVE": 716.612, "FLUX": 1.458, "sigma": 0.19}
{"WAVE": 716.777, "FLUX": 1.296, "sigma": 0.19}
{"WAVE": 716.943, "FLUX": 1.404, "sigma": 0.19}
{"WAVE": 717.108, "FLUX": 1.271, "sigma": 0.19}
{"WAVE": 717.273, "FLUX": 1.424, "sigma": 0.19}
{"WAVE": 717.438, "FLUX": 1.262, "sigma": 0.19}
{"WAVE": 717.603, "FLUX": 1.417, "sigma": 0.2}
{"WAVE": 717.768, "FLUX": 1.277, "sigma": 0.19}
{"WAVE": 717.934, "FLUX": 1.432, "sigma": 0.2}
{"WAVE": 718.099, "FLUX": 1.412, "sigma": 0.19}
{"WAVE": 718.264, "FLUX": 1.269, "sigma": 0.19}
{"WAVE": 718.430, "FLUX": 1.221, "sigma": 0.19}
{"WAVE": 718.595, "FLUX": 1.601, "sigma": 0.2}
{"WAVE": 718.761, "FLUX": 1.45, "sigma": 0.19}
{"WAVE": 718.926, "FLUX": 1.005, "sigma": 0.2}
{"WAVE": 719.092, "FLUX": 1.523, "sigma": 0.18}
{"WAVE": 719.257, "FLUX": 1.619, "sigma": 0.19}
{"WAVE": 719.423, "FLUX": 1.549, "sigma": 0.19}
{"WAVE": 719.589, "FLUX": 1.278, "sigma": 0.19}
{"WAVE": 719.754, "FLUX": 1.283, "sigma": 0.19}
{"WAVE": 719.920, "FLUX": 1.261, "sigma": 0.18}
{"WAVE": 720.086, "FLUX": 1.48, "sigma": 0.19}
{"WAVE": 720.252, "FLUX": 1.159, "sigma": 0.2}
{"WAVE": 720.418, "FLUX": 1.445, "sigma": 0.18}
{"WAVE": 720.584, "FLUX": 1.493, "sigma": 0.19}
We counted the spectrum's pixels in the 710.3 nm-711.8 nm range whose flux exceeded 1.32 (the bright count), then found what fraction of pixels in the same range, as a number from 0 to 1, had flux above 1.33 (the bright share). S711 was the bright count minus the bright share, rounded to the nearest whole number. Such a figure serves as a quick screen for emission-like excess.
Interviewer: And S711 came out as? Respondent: 3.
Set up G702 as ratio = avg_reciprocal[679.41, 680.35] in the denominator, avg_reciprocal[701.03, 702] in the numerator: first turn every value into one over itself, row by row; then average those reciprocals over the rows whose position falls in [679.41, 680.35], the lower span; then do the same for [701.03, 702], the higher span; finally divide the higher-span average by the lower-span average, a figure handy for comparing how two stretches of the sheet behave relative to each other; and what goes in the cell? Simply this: 1.18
